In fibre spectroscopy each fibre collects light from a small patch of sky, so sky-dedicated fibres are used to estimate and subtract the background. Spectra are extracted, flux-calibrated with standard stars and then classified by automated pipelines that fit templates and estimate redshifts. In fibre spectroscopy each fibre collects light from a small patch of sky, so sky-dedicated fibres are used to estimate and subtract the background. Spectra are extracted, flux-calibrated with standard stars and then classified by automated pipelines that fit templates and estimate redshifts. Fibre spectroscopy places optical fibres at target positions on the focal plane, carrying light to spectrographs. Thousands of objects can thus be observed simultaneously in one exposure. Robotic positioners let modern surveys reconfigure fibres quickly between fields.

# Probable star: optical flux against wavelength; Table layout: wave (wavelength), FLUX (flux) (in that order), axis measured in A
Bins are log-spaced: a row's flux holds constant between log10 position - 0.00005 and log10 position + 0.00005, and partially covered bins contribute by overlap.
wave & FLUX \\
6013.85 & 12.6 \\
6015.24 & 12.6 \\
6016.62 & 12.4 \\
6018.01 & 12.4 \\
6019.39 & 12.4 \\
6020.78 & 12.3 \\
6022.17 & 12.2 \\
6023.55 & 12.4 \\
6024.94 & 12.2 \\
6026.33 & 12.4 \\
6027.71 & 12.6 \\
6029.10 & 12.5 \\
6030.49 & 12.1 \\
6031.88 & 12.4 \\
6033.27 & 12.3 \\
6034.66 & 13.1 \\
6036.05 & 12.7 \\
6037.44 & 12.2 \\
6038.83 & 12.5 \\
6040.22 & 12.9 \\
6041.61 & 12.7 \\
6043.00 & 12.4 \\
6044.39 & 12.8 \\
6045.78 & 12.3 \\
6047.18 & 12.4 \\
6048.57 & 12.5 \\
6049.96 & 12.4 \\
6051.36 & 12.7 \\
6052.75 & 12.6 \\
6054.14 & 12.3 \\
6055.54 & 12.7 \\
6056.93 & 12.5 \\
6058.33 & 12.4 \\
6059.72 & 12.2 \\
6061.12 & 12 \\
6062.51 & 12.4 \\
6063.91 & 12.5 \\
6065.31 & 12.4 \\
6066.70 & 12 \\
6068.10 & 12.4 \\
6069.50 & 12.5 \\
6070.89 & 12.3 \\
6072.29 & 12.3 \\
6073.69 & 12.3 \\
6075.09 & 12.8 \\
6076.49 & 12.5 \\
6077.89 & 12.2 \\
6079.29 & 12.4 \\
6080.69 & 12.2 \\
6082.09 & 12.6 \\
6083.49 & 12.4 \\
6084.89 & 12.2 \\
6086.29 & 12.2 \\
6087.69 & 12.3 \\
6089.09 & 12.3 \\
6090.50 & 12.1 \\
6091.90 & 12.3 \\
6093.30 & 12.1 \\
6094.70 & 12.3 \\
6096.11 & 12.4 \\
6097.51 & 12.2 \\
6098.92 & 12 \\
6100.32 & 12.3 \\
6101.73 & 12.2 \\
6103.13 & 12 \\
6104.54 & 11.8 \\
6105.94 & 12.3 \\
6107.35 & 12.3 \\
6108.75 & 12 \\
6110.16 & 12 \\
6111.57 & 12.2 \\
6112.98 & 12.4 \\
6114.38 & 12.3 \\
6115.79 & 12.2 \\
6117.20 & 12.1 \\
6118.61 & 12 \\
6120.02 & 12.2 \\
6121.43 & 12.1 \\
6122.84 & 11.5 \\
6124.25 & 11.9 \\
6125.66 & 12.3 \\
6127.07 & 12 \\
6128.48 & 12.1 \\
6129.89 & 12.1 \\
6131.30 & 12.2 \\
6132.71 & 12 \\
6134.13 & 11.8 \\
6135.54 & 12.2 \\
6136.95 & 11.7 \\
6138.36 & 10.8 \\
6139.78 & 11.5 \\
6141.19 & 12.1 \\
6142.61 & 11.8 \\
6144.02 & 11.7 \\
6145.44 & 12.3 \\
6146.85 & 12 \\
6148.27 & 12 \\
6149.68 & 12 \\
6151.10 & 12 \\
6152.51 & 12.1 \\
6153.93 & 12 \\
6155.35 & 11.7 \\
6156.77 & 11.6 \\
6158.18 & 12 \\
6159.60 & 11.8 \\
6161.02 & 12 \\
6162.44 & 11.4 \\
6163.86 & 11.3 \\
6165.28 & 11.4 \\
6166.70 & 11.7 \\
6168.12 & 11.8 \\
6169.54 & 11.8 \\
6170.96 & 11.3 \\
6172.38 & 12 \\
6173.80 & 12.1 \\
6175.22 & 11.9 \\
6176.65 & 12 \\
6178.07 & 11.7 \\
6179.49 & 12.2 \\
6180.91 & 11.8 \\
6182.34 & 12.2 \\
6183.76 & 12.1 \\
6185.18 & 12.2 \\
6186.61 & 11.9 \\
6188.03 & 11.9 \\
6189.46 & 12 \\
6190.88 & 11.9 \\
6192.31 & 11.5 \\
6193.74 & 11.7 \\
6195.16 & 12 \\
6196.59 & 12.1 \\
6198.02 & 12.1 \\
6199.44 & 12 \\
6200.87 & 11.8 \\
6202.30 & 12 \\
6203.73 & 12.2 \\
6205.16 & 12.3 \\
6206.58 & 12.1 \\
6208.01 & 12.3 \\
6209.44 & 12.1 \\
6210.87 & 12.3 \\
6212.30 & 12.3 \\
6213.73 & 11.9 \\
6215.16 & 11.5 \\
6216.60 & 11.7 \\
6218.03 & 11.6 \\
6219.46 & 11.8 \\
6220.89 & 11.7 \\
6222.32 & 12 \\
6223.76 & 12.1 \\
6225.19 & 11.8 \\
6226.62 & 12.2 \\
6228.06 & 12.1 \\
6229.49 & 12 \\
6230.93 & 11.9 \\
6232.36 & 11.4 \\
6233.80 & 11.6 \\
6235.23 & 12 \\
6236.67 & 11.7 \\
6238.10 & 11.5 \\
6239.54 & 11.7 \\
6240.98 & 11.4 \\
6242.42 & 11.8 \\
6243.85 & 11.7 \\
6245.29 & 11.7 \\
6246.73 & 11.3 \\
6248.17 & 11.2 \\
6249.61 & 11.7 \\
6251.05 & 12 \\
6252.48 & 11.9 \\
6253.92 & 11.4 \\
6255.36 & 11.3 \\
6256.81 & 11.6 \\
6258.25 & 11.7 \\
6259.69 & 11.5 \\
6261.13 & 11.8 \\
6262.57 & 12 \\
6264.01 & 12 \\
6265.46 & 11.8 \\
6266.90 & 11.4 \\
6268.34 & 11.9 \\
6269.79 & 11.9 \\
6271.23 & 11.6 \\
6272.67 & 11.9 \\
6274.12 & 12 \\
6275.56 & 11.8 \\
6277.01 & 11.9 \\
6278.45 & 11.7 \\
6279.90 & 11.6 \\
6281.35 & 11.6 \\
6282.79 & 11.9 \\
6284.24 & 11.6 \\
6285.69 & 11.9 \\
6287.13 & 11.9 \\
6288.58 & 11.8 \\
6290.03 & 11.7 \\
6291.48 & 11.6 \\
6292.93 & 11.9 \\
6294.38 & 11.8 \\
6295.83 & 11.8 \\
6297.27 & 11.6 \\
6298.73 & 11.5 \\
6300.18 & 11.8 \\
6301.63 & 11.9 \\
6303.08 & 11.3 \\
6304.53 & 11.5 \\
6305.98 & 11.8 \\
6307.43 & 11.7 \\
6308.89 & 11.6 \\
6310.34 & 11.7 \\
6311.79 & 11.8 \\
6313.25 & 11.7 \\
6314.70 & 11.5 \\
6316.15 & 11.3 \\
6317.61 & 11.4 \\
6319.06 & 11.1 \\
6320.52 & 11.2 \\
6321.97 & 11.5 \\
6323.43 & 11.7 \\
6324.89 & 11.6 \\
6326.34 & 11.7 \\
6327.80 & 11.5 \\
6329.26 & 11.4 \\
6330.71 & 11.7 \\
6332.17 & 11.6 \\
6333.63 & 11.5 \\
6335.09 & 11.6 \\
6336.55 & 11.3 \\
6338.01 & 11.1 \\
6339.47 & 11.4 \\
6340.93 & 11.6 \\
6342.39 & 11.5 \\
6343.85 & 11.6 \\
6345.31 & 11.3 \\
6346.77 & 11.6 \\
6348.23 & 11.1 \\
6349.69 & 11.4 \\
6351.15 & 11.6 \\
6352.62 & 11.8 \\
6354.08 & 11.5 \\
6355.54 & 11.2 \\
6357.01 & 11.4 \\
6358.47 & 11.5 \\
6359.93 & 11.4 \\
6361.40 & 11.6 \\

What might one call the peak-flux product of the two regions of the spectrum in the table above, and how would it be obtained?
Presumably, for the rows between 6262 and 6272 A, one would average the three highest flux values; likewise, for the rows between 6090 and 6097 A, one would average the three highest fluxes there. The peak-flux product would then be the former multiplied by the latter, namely 148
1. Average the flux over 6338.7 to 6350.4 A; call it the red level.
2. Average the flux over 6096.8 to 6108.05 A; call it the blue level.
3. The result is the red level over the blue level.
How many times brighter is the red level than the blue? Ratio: 0.942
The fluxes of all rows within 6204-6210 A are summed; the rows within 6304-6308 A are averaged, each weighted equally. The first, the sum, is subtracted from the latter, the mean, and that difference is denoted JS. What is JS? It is -37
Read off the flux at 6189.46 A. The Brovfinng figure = 12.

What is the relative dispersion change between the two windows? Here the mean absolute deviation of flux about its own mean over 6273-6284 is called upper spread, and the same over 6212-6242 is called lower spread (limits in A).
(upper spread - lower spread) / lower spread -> -0.39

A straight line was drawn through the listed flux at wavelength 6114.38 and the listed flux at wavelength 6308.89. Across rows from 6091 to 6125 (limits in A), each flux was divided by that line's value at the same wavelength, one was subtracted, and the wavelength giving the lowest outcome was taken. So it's 6122.84 A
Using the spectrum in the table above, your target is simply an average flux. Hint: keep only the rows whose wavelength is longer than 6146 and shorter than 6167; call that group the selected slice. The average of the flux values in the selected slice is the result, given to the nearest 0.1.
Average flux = 11.8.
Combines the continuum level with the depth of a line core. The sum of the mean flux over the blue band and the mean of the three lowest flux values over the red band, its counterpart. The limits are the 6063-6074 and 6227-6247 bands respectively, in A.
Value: 23.7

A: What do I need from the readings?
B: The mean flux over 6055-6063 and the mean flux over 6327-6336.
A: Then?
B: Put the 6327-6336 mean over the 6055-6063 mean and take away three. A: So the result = -2.07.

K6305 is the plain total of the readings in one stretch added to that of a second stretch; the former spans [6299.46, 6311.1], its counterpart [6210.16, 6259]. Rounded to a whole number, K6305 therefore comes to 493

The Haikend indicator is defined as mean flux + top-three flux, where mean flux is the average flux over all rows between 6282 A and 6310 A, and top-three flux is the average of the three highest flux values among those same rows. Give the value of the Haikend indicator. 23.6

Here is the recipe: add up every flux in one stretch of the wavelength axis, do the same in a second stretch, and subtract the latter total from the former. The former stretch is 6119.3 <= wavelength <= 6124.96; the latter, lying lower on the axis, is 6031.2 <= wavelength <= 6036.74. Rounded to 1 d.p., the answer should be -2.8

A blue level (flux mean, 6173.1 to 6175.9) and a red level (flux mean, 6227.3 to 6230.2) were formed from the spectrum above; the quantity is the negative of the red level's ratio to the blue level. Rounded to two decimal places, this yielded -1.00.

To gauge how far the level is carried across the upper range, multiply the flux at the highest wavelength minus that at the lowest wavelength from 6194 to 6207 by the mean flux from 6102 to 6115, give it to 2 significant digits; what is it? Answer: 1.2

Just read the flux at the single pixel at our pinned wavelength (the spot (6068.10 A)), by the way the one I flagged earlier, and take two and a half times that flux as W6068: 31.0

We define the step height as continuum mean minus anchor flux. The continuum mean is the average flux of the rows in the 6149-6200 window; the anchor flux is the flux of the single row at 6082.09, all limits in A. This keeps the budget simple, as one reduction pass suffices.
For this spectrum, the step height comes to -0.7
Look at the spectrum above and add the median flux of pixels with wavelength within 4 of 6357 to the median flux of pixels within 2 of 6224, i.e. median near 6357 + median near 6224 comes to 23.40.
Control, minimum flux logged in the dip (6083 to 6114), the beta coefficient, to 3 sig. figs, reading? 11.8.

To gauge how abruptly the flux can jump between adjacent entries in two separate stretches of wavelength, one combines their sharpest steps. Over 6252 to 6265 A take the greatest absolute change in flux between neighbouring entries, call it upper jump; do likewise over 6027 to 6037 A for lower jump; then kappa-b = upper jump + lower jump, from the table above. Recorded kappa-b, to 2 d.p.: 1.30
